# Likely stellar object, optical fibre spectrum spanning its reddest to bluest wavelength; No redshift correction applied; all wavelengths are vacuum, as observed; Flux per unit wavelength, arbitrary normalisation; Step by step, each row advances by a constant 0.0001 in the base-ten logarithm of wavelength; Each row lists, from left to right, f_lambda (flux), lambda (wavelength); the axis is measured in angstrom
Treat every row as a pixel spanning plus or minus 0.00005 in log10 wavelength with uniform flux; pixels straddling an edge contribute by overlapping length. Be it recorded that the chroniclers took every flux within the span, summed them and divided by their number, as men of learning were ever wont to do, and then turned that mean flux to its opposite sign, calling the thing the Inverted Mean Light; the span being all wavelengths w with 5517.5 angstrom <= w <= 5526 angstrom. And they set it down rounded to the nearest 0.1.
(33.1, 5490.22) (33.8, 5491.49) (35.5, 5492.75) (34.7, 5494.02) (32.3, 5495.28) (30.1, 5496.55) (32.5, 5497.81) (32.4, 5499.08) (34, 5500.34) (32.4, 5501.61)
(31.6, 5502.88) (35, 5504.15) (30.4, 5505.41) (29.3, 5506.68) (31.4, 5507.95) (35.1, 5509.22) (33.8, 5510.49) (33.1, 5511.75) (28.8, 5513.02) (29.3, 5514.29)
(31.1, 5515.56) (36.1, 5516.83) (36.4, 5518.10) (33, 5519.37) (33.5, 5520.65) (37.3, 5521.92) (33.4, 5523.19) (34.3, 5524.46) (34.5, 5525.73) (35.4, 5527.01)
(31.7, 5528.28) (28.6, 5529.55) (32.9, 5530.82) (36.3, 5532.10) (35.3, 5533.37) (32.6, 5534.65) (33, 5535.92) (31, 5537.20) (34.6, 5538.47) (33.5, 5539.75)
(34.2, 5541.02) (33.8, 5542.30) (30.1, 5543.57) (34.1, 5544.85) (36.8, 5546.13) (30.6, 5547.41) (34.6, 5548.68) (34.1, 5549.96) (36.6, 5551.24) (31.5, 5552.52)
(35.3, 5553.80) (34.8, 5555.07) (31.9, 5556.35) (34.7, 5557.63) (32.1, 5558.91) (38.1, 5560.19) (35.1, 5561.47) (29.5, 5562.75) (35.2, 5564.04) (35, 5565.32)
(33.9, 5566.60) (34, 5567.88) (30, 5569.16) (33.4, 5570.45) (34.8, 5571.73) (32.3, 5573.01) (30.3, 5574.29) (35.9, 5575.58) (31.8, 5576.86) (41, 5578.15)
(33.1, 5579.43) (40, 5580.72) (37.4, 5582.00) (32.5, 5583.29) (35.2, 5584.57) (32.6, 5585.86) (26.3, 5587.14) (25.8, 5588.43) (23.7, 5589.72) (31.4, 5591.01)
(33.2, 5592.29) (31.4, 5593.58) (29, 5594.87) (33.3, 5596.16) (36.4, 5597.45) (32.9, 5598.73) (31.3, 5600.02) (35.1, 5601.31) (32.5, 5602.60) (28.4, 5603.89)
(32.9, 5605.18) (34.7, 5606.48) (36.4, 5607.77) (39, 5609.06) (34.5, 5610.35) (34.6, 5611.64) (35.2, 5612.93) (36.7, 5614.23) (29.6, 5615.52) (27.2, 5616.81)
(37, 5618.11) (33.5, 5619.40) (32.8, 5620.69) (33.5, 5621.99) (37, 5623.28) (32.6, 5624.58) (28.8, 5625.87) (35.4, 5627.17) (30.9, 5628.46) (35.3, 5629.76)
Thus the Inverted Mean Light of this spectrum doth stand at -34.6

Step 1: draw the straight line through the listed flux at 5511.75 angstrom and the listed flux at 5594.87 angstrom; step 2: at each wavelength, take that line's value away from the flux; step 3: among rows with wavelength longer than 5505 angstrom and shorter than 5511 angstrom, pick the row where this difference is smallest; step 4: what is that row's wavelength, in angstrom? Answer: 5506.68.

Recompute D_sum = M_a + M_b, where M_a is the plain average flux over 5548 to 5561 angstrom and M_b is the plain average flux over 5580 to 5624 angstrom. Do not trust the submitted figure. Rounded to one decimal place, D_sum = 67.4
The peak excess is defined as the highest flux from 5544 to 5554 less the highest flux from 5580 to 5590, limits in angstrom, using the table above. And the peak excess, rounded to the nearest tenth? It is -3.2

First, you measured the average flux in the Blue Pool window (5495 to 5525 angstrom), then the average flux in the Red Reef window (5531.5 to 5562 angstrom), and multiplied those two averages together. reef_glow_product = 1113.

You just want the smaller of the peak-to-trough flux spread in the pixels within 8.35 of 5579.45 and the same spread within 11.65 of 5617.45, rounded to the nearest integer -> 12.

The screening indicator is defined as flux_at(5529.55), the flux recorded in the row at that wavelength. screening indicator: 28.6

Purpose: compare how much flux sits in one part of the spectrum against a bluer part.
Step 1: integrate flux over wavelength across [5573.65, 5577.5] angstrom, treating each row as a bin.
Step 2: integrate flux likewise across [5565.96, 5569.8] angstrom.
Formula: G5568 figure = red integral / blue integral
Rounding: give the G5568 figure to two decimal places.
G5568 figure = 1.00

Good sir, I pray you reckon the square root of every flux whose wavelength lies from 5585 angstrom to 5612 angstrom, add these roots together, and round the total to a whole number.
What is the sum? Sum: 119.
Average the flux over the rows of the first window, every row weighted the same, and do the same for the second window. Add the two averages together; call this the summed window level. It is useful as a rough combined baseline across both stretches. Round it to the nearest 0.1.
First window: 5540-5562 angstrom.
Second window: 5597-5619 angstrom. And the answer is 67.8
